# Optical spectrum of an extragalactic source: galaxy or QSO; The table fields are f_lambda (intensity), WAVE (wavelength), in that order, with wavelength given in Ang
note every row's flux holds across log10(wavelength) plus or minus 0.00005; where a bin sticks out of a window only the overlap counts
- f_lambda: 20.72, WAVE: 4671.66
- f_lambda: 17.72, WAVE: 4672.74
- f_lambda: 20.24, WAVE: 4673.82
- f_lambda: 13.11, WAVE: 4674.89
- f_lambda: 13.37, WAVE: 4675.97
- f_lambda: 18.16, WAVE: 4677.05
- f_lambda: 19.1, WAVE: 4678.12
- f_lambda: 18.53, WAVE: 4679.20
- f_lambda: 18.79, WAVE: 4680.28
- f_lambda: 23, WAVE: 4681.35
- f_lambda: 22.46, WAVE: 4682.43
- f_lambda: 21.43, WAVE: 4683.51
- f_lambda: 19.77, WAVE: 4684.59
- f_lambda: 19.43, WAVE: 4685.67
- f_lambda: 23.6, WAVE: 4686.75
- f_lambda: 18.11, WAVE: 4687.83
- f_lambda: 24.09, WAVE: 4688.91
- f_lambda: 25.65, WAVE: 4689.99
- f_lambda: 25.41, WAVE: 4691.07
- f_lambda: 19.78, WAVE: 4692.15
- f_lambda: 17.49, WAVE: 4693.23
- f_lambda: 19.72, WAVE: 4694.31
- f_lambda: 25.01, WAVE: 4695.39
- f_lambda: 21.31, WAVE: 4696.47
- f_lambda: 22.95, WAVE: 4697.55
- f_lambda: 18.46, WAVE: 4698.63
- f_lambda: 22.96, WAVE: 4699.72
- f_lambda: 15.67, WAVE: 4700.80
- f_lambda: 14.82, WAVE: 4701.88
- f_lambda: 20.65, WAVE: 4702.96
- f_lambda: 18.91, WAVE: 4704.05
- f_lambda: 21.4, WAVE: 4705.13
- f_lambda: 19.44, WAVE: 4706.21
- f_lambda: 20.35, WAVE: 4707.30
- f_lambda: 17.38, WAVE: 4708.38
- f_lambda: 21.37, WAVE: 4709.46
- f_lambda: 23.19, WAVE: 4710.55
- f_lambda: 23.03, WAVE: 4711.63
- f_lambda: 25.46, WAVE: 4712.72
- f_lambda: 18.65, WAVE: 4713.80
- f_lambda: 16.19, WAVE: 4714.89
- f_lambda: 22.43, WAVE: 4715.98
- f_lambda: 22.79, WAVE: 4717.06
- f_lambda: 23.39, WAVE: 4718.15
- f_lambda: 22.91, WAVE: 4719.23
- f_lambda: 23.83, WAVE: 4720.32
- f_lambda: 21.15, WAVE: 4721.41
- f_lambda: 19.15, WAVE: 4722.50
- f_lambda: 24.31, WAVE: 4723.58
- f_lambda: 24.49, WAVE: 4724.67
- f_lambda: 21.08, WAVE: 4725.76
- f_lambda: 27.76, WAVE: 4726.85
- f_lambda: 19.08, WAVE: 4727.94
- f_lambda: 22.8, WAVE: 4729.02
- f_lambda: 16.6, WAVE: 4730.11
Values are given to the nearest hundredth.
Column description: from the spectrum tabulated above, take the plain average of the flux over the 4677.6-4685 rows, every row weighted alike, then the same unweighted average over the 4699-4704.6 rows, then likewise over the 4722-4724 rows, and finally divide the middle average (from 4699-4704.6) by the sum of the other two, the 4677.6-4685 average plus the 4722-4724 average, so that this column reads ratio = 0.44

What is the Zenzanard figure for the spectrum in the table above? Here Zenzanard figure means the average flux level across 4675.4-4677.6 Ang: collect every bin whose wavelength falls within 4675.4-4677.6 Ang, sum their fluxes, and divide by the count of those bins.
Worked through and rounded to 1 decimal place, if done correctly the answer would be 15.8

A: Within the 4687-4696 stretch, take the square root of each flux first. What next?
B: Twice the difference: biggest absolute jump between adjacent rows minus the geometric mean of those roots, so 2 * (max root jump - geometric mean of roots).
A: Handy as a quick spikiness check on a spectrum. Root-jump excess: -8.00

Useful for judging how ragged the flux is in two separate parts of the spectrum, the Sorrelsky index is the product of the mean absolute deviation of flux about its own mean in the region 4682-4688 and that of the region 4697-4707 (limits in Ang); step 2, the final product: 3.8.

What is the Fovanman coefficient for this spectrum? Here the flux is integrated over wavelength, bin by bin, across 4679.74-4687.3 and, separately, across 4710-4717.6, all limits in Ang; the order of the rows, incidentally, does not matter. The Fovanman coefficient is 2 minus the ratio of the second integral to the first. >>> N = 0.97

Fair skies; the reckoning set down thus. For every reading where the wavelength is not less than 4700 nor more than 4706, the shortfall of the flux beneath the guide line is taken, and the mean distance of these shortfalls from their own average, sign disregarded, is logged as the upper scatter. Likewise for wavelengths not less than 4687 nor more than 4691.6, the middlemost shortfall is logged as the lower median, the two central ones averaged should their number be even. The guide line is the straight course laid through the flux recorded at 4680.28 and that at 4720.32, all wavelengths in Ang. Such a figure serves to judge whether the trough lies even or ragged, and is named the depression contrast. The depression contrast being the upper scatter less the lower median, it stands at 7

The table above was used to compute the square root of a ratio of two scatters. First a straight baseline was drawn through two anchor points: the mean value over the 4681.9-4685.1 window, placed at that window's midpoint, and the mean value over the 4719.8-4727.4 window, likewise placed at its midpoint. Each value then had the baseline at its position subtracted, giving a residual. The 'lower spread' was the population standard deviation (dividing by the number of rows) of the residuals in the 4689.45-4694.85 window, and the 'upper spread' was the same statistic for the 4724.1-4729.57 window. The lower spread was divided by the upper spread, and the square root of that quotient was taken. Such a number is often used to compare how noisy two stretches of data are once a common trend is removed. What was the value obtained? 1.06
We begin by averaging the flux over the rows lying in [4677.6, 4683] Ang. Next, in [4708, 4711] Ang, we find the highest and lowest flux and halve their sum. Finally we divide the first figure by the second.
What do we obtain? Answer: 1.00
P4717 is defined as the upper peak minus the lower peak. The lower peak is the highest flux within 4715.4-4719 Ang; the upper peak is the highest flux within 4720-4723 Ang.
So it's 0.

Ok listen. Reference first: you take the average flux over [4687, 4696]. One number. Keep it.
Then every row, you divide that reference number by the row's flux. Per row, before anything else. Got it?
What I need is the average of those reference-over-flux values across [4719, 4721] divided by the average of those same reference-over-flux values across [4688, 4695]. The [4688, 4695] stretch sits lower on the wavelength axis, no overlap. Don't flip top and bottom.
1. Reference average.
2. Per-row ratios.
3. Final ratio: 0.92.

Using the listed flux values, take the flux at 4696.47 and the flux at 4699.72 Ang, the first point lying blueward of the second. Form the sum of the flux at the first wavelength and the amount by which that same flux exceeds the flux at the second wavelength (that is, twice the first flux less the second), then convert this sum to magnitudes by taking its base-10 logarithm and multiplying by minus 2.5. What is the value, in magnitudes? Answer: -3.2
